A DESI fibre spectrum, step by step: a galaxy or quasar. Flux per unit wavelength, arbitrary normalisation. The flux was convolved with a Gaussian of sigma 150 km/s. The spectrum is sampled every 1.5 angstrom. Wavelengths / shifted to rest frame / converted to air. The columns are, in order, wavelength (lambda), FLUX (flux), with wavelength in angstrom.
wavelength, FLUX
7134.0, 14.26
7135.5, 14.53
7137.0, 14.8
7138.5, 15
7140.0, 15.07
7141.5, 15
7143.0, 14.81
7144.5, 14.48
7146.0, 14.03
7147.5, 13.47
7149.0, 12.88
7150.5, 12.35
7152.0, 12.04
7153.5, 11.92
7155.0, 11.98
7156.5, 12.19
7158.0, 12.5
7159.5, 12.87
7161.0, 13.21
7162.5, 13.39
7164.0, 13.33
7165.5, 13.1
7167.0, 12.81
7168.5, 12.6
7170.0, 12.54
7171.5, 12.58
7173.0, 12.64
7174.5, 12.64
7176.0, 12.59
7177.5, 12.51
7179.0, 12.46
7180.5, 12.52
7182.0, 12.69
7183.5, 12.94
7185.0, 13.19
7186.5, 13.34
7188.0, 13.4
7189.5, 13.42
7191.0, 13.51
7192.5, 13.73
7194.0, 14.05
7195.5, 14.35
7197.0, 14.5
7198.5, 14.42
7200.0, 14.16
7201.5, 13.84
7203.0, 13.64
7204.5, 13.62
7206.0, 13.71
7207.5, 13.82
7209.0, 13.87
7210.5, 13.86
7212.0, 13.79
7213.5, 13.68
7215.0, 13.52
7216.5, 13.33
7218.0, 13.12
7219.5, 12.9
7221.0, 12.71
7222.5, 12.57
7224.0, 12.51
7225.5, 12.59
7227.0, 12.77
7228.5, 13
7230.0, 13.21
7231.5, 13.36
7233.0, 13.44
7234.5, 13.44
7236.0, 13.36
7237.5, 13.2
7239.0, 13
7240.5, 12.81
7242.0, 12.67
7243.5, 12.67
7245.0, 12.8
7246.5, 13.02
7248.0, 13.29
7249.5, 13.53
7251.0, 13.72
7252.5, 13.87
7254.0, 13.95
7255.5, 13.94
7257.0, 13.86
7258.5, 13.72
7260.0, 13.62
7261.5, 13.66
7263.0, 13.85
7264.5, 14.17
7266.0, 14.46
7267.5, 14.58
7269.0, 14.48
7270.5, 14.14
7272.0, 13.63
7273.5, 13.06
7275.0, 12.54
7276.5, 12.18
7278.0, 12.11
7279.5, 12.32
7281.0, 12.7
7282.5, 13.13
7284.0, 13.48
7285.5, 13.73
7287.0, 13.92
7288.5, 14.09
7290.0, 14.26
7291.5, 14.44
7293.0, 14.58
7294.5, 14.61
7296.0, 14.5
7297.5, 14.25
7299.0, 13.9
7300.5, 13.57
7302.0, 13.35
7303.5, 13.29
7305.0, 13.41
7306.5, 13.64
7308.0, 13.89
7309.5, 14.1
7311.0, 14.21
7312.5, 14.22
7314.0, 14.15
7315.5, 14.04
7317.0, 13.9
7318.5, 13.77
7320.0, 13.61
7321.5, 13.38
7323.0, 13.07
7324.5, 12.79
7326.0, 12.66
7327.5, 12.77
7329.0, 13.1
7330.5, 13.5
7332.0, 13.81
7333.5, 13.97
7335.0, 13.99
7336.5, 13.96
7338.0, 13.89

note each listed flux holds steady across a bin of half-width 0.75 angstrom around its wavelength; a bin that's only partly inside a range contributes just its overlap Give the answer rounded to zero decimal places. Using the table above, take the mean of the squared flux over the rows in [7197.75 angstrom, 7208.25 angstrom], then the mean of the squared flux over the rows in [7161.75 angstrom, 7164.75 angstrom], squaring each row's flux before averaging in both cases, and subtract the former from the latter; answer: -14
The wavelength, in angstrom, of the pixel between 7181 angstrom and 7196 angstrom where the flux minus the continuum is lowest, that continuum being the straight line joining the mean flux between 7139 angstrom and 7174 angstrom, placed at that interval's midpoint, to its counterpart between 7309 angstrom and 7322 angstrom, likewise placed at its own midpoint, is 7182.0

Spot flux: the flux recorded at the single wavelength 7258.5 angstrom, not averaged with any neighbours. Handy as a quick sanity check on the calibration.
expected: 13.72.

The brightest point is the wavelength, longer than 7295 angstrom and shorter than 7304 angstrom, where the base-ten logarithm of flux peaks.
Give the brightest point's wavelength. 7296.0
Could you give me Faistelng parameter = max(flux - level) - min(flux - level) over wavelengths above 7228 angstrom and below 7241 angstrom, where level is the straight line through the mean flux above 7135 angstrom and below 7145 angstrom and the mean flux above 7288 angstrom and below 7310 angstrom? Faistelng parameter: 0.6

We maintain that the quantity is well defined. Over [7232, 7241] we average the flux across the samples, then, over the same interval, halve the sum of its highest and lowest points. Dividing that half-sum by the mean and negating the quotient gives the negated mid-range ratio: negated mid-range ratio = -0.99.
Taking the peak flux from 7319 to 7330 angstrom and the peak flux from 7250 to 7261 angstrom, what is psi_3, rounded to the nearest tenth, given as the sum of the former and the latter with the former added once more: 41.2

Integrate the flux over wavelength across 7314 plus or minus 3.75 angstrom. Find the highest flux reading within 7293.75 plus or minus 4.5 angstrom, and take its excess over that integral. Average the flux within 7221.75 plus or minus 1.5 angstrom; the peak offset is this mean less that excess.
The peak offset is 104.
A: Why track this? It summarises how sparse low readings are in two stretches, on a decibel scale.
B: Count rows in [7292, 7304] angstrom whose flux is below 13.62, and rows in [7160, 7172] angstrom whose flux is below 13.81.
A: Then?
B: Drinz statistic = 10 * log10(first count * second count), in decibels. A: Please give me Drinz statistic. 14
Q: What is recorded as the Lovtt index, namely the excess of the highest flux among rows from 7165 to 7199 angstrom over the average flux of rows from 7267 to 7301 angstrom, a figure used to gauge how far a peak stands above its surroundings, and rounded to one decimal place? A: 0.8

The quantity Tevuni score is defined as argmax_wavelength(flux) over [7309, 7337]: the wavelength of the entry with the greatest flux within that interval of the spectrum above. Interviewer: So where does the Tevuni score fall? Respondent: 7312.5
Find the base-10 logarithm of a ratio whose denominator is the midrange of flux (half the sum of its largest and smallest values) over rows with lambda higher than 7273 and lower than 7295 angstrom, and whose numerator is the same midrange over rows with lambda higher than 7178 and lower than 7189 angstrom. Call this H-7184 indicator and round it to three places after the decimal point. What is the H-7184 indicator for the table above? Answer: -0.014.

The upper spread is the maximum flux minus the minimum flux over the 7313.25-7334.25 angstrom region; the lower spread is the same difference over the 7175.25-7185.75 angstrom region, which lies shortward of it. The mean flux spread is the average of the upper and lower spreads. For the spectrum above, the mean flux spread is 1.1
